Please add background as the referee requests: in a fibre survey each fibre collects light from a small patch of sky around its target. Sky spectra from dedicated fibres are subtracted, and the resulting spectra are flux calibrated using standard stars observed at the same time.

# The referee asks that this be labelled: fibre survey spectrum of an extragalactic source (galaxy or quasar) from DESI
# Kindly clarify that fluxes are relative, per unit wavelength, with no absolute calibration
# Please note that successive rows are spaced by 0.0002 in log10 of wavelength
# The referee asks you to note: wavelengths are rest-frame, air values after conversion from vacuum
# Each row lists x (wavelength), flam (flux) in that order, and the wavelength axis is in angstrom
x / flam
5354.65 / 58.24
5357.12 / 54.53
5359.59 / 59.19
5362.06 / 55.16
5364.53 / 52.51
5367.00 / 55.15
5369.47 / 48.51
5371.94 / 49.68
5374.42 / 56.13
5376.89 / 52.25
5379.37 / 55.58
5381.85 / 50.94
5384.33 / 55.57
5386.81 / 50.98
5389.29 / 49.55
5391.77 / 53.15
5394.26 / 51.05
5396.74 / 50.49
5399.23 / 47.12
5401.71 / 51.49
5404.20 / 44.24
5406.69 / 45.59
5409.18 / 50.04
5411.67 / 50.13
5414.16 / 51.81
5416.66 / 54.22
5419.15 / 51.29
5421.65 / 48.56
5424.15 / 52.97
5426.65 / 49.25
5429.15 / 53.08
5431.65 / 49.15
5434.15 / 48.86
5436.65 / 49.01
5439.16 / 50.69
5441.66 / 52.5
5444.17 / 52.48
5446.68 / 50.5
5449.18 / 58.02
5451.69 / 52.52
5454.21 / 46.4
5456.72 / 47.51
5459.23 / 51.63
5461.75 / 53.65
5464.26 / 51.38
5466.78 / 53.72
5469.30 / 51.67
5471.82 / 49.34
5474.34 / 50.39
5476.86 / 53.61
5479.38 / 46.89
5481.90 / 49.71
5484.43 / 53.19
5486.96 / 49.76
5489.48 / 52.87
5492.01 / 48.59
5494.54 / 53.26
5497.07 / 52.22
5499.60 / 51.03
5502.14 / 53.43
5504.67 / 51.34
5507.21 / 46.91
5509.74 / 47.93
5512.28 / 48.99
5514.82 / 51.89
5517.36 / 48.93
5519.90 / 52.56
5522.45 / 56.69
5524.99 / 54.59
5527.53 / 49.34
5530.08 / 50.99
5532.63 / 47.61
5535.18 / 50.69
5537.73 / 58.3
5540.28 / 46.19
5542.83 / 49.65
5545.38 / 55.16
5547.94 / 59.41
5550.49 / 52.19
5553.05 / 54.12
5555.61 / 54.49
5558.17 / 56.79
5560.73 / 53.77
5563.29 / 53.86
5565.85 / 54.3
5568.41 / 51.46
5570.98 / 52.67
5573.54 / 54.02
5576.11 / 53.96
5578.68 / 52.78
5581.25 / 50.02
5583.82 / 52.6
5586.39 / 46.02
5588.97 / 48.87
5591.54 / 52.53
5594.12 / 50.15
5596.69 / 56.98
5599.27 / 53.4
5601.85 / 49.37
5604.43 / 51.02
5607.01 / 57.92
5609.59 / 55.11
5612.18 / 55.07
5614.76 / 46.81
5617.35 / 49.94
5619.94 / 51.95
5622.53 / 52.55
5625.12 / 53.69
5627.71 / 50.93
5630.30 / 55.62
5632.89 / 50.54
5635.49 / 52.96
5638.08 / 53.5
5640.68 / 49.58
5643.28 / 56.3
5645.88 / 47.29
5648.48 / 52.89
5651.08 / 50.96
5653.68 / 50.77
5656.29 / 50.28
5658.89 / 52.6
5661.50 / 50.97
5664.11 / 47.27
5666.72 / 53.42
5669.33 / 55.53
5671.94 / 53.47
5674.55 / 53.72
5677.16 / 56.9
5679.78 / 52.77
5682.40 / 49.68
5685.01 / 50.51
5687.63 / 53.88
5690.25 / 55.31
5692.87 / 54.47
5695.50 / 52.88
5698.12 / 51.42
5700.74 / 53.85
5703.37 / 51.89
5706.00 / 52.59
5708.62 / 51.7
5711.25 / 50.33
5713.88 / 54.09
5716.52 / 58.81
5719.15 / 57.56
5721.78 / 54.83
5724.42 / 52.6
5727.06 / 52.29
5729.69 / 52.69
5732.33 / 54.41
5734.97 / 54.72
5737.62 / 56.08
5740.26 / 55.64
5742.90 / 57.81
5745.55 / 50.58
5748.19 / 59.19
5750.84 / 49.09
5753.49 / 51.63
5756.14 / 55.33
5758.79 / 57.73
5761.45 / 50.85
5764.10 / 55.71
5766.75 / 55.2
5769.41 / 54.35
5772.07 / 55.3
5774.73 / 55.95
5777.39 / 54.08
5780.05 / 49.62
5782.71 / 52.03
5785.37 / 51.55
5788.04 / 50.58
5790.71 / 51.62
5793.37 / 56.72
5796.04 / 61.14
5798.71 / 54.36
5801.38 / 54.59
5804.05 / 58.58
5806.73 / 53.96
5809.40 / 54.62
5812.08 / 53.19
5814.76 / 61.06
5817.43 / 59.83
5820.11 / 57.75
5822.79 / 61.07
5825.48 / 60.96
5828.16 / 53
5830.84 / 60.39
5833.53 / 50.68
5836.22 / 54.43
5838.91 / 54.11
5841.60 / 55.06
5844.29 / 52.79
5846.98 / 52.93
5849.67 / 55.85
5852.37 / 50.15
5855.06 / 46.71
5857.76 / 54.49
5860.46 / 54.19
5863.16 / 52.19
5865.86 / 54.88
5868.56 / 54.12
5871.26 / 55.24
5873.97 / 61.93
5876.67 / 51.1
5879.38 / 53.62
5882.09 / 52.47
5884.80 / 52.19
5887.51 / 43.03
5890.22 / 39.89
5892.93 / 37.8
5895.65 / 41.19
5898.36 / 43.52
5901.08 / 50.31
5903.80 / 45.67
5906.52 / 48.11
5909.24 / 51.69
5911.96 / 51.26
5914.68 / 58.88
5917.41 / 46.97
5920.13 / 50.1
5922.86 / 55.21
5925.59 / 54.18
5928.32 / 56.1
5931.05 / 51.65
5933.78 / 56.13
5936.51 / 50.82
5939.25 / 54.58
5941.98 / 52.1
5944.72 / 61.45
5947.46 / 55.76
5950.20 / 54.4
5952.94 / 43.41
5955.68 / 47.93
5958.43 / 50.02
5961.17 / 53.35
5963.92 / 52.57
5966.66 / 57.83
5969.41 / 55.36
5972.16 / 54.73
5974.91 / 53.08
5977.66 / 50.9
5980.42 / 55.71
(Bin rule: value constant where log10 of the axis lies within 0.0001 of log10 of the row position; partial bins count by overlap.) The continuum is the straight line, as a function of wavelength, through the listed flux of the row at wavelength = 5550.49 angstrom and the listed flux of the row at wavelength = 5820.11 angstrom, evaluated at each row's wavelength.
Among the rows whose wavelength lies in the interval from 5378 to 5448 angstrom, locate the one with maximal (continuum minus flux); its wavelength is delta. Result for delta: 5404.20 angstrom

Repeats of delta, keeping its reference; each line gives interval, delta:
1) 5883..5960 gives 5892.93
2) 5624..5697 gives 5664.11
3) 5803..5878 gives 5855.06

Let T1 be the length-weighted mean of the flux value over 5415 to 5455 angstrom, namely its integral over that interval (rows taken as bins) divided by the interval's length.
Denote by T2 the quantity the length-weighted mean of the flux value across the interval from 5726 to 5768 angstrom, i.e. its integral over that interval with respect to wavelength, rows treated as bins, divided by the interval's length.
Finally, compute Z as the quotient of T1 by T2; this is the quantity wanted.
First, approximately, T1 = 51.3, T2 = 54.3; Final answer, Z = 0.94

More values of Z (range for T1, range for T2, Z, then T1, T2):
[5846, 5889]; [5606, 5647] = 1.01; 52.8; 52.5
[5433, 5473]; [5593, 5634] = 0.97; 51.3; 52.6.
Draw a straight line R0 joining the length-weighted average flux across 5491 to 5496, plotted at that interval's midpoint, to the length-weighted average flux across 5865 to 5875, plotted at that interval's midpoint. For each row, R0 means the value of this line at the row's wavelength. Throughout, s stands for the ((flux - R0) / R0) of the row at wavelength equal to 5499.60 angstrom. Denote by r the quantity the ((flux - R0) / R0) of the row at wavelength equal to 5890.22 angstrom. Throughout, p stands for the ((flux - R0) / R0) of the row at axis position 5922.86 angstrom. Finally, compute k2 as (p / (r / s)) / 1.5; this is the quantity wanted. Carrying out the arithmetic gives 0.00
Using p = -0.03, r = -0.30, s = -0.003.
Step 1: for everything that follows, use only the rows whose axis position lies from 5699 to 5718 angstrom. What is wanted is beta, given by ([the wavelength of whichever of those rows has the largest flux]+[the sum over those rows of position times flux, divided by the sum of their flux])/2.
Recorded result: 5712.6 angstrom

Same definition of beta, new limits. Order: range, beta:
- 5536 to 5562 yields 5548.6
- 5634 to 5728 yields 5699.0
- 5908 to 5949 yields 5936.7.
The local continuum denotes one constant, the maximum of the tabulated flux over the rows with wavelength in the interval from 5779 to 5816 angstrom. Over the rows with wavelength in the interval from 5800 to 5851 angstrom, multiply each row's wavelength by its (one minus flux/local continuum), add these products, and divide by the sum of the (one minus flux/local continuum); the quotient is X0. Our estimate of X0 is 5828.0 angstrom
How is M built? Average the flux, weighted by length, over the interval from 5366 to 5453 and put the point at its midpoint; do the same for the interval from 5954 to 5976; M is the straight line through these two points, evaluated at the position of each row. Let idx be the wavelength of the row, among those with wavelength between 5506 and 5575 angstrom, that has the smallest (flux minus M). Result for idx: 5540.28 angstrom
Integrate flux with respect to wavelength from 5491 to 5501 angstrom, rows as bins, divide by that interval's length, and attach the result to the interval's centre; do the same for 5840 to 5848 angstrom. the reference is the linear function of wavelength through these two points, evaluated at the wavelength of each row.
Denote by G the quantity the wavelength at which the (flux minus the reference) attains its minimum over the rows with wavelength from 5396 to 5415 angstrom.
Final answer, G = 5404.20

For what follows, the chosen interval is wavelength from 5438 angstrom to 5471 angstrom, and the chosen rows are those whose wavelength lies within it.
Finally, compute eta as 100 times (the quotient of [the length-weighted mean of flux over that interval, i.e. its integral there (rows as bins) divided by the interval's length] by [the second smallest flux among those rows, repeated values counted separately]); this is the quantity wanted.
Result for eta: 108.9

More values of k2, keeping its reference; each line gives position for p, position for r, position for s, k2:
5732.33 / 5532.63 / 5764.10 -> 0.00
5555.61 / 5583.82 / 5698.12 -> -0.37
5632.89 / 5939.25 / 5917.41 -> -0.11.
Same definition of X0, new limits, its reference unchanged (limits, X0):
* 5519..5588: 5553.6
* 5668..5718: 5693.1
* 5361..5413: 5389.6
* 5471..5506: 5487.5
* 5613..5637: 5624.1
